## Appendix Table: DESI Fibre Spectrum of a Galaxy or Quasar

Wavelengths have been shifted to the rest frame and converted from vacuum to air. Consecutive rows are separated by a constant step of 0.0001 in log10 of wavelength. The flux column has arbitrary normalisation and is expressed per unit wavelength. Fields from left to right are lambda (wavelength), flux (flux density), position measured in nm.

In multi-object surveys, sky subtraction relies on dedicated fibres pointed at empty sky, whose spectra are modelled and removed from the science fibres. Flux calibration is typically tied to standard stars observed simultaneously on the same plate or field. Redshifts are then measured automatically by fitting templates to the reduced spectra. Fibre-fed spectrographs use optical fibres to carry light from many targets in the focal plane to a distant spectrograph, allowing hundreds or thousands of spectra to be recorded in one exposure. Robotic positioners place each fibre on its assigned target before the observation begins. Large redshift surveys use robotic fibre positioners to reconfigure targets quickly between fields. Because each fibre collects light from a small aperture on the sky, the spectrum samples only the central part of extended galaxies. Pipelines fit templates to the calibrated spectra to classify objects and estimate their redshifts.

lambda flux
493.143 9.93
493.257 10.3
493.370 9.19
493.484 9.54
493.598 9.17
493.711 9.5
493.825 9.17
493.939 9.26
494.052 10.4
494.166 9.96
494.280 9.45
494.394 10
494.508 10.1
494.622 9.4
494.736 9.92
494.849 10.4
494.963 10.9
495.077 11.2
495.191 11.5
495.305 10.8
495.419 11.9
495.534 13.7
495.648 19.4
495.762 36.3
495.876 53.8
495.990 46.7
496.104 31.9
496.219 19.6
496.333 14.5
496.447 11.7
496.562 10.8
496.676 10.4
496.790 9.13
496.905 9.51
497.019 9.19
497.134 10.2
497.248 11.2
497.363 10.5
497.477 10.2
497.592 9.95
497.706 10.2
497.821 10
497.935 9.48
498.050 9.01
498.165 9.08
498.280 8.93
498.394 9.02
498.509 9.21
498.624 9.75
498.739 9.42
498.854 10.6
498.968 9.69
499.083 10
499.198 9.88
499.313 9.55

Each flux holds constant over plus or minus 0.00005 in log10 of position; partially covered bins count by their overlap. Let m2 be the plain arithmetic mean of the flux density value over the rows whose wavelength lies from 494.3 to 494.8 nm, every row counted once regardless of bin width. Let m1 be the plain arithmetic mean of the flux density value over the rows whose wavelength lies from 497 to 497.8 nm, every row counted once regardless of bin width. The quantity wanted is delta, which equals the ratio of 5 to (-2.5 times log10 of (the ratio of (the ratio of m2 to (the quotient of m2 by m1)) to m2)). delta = -132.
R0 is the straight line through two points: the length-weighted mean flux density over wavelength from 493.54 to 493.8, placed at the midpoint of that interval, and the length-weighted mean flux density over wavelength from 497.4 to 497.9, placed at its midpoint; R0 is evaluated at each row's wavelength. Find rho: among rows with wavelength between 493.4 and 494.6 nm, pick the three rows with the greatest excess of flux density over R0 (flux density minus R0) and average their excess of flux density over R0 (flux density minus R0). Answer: 1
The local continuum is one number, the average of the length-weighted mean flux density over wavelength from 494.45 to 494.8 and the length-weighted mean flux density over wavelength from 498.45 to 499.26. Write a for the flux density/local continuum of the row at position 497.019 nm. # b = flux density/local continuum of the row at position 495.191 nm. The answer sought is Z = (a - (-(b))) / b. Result 1.8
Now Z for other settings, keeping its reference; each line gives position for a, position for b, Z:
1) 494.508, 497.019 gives 2.1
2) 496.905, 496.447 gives 1.8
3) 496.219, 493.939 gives 3.1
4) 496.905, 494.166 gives 2.0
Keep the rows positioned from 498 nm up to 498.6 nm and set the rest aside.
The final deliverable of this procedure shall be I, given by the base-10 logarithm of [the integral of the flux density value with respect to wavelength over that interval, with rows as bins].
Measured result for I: 0.736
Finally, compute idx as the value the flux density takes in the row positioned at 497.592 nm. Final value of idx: 9.95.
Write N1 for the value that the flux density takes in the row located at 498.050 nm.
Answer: 9.01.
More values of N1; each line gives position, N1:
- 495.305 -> 10.8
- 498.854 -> 10.6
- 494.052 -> 10.4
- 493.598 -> 9.17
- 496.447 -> 11.7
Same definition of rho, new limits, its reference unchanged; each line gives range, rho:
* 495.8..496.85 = 34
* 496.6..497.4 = 1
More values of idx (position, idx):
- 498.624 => 9.75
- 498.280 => 8.93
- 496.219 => 19.6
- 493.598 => 9.17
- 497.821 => 10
